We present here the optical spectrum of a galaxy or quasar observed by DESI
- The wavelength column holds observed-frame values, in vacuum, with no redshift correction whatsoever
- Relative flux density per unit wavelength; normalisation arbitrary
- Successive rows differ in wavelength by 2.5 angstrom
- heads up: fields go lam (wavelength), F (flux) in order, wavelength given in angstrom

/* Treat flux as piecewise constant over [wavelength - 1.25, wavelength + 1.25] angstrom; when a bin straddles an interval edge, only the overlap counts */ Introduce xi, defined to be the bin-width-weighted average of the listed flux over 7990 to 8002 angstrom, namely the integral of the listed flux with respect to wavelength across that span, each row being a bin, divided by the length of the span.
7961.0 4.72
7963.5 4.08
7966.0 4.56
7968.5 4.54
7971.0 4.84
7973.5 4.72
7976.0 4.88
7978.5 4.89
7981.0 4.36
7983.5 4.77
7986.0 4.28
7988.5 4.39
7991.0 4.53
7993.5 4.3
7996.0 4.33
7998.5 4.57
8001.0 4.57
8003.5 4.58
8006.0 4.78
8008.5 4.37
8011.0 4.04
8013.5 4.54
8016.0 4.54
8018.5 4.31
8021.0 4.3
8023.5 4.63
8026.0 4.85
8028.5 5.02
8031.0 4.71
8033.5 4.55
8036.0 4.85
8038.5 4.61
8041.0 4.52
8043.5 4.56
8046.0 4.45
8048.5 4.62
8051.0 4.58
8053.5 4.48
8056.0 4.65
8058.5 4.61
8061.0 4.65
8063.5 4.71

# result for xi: 4.46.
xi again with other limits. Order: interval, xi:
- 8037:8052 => 4.56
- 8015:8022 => 4.38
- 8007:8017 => 4.38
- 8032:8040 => 4.67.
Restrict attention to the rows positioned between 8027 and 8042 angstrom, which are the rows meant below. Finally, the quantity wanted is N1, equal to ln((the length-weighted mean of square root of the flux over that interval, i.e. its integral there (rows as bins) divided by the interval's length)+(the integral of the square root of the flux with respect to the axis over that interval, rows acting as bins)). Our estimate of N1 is 3.55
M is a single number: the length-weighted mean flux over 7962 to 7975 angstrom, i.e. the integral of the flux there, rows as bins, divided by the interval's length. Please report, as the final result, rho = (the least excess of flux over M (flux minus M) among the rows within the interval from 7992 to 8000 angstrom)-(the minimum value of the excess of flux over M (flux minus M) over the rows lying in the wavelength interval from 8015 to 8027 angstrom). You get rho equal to 0.0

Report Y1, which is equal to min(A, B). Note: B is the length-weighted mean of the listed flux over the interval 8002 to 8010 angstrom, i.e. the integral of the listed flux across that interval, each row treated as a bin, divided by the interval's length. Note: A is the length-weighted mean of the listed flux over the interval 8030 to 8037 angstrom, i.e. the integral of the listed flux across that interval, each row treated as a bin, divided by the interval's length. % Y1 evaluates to 4.56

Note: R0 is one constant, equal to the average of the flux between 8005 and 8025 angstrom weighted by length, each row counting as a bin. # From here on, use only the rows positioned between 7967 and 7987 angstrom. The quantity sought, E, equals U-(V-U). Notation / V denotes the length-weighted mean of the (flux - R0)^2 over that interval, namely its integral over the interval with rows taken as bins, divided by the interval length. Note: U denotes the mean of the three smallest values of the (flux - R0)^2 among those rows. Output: -0.070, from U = 0.014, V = 0.10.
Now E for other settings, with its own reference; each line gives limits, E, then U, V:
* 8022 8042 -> -0.072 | 0.016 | 0.10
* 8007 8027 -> -0.036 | 0.008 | 0.05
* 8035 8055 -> -0.027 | 0.003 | 0.03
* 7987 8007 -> -0.010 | 0.008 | 0.03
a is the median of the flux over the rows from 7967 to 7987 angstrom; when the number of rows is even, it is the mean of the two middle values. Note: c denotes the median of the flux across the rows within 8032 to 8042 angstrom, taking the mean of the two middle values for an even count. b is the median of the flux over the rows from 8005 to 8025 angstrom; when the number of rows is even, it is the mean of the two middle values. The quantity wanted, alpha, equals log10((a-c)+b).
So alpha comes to 0.665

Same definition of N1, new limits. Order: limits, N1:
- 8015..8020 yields 2.53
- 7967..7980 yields 3.42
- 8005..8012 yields 2.82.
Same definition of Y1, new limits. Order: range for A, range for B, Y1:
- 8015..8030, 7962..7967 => 4.33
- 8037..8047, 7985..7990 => 4.35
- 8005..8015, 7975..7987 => 4.43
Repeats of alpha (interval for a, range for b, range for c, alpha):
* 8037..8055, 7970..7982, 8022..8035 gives 0.671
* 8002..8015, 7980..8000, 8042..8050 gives 0.639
